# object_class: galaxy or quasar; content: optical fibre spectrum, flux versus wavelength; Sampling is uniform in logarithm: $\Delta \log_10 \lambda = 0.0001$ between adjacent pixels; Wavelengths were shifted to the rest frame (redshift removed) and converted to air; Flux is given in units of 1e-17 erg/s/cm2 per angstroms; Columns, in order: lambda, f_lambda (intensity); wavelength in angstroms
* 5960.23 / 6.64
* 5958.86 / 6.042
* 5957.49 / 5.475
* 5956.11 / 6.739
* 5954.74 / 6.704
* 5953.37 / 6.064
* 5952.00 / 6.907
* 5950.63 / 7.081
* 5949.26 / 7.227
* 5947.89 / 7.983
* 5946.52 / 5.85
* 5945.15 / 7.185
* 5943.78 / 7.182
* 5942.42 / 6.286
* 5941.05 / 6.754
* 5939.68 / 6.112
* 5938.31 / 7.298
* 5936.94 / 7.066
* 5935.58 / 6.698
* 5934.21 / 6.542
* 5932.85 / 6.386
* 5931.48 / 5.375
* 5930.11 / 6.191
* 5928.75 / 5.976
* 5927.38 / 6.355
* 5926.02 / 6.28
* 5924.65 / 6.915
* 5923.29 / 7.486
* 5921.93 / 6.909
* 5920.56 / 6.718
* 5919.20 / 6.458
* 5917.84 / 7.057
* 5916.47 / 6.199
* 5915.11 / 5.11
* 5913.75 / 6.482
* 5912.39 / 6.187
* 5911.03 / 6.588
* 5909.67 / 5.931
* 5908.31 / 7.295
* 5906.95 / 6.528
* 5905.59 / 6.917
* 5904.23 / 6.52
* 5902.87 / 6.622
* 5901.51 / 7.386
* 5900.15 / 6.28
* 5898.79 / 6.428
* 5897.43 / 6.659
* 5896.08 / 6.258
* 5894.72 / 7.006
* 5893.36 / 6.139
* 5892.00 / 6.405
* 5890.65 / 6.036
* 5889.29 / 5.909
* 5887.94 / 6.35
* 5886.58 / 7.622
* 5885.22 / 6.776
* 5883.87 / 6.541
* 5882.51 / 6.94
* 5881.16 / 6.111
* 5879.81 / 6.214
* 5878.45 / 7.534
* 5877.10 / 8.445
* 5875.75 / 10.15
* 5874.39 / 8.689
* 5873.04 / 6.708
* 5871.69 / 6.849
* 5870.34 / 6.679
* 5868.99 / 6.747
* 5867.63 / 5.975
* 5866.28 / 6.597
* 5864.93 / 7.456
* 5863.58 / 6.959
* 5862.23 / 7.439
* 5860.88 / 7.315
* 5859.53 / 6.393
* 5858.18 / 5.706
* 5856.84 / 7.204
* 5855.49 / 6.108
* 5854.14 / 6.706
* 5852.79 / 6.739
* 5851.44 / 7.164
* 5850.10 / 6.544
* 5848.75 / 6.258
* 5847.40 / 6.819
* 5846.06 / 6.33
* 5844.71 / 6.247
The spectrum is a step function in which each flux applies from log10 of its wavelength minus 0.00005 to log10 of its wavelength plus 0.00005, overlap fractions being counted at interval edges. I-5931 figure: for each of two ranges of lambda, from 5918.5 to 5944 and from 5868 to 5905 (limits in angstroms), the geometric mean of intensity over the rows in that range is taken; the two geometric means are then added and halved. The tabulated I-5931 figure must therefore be 6.70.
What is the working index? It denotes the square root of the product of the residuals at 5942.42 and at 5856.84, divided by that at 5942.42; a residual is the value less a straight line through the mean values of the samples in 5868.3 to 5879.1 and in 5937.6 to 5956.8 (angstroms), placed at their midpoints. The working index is -1.12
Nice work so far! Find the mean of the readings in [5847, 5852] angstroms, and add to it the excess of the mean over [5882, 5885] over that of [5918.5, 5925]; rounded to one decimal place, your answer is 6.5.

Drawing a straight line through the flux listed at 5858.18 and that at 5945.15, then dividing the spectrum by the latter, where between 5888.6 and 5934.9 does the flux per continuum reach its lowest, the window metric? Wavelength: 5915.11 angstroms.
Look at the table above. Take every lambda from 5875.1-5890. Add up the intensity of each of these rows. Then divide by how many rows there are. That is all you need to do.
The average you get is 7.14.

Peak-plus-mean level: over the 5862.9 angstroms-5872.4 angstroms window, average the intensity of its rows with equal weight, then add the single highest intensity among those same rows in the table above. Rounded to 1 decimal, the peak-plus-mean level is 14.2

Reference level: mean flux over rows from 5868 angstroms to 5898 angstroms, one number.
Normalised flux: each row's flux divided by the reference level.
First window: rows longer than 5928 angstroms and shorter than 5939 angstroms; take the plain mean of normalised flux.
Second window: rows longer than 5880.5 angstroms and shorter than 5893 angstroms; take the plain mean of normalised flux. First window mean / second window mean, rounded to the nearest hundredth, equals 0.99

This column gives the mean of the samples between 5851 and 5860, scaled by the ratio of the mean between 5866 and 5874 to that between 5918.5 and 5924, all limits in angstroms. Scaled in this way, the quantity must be 6.3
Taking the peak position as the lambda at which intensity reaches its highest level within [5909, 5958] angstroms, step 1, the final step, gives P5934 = 5947.89 angstroms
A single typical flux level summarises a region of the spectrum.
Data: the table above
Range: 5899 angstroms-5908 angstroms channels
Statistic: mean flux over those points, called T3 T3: 6.71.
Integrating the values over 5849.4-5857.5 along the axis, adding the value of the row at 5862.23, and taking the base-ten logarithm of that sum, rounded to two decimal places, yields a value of 1.79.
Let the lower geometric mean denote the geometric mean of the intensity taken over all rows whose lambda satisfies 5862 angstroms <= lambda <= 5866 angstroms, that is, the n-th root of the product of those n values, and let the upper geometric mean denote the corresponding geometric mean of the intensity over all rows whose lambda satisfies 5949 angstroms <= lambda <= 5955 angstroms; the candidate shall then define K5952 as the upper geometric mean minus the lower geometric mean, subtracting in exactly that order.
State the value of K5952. -0.5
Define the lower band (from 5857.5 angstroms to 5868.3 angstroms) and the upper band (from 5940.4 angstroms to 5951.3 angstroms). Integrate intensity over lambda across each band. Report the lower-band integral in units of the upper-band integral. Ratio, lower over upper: 0.96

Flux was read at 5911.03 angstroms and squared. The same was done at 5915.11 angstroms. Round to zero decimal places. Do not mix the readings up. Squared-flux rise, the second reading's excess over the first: -17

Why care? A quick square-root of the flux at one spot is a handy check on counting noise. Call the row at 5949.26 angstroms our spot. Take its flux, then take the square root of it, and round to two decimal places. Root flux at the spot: 2.69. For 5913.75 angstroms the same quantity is 2.55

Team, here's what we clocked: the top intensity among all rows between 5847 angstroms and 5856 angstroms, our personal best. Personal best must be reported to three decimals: 7.164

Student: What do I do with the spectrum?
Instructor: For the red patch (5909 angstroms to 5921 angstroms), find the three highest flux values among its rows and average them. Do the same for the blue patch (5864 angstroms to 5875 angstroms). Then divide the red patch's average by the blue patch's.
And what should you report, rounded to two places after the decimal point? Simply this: 0.89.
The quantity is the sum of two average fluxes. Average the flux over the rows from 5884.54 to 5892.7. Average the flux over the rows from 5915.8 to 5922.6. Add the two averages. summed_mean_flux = 13.2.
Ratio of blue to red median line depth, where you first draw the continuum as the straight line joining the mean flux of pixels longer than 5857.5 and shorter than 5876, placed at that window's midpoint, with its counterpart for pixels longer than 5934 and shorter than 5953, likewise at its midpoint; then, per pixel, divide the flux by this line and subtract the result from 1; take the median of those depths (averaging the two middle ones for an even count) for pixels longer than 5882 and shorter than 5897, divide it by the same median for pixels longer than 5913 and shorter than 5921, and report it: 1.3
